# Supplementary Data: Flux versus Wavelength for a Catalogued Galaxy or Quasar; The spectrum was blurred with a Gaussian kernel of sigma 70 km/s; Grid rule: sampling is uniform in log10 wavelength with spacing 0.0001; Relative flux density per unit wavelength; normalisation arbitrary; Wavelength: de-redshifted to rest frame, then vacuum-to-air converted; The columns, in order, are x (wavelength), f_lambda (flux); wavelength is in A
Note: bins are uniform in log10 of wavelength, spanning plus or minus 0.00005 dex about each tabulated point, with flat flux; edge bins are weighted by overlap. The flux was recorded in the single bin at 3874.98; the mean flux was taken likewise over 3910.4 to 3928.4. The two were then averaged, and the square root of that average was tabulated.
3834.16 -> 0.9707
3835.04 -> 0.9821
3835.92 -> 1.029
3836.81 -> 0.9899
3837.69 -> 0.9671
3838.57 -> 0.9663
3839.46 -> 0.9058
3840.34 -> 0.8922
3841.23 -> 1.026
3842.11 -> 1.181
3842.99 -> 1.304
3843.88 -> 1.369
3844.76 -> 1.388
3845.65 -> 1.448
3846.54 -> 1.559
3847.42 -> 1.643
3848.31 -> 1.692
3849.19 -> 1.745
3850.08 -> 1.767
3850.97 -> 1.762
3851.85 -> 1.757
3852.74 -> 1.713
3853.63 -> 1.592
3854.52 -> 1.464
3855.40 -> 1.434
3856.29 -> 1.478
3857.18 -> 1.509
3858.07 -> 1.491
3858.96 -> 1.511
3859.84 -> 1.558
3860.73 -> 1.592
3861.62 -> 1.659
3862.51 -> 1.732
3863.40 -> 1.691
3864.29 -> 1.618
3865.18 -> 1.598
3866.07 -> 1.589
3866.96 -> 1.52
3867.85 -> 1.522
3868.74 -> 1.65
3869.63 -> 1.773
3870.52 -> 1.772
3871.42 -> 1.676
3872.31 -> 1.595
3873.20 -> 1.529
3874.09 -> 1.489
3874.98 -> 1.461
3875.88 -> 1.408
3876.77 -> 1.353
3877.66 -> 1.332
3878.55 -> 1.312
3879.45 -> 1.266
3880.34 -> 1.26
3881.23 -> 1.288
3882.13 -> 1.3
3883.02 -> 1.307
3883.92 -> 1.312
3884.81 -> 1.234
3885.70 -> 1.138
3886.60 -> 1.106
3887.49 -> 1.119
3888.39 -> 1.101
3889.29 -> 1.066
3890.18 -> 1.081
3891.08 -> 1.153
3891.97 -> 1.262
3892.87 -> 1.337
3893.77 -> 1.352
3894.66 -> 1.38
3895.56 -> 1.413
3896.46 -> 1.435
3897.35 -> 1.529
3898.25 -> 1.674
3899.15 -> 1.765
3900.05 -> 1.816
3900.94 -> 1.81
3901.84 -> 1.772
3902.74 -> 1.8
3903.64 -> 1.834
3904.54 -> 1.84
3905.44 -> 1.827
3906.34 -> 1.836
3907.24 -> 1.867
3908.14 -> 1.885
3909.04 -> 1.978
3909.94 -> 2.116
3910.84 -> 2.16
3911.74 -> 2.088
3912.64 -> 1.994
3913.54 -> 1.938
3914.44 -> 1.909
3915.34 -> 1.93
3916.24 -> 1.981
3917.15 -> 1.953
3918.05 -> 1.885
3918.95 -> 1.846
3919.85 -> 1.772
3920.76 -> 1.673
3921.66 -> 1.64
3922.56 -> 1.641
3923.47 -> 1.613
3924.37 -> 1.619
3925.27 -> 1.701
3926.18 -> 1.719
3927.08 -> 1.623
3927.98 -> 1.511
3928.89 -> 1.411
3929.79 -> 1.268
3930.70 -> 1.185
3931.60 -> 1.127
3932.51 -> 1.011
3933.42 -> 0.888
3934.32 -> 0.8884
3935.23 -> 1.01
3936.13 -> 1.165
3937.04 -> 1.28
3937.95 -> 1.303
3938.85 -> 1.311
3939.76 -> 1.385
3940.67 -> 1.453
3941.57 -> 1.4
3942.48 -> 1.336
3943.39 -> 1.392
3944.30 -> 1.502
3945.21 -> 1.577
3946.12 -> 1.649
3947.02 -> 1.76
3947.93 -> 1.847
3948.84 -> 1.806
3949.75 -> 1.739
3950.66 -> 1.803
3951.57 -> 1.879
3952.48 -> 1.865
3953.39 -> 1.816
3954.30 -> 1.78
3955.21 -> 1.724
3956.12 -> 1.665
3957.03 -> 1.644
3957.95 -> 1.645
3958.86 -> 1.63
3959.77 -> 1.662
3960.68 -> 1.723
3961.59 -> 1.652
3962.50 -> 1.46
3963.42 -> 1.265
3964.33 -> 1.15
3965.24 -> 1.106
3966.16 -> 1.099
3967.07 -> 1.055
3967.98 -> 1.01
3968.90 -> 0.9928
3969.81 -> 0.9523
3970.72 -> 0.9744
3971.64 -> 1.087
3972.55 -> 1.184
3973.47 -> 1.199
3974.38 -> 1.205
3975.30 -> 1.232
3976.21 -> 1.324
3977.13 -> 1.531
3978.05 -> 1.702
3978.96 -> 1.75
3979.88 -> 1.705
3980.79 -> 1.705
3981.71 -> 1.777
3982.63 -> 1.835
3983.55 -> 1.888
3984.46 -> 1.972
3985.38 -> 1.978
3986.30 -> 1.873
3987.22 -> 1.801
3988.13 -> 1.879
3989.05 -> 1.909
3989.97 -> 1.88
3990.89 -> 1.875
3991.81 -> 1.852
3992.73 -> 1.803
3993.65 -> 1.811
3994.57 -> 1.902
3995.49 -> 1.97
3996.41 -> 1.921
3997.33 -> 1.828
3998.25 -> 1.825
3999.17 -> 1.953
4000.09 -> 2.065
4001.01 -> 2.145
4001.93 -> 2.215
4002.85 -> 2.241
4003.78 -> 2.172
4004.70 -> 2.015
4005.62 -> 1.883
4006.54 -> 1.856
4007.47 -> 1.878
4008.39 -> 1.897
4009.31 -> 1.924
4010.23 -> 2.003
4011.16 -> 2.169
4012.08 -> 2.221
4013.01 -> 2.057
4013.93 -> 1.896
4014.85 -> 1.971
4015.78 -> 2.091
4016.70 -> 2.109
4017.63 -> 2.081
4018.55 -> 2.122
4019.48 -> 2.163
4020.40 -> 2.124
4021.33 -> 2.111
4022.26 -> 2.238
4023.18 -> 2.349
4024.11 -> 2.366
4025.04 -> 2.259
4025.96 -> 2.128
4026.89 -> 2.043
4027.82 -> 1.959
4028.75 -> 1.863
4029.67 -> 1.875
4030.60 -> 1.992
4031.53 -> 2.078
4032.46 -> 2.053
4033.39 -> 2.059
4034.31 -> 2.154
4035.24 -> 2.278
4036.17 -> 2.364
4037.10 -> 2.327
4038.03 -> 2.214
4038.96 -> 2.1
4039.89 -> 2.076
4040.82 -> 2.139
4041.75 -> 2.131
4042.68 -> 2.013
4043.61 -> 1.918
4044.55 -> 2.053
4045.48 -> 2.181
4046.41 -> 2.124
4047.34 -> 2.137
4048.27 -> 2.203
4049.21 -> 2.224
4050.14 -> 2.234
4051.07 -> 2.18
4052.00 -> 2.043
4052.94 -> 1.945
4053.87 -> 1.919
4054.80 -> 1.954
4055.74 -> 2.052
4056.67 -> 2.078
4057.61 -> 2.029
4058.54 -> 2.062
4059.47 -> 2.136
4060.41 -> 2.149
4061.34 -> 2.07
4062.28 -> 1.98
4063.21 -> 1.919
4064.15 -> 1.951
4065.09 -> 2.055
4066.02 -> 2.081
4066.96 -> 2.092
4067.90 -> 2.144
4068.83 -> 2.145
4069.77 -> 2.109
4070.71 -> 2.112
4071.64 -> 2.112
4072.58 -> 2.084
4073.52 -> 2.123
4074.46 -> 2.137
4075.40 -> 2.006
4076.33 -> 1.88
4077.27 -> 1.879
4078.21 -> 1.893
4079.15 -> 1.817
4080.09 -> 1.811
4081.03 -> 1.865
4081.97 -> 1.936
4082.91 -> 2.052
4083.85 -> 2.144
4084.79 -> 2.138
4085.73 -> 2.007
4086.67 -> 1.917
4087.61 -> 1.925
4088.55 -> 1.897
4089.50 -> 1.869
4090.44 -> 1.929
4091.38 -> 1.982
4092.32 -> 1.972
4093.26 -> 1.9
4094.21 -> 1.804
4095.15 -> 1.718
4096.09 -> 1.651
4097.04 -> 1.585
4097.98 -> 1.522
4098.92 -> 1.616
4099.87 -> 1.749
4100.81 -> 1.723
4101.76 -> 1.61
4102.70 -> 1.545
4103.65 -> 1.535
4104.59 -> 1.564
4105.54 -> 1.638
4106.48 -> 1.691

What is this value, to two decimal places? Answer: 1.28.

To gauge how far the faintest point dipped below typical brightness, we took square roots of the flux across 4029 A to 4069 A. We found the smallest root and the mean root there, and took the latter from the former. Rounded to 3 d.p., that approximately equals -0.076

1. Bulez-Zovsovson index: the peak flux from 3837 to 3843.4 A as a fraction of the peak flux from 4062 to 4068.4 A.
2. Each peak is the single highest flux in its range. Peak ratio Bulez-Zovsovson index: 0.61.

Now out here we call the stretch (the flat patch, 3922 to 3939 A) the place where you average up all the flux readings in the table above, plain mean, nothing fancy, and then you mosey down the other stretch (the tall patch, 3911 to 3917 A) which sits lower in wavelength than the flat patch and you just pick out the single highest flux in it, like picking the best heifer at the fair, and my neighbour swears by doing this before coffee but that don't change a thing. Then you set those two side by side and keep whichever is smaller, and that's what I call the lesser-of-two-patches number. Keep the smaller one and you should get 1.3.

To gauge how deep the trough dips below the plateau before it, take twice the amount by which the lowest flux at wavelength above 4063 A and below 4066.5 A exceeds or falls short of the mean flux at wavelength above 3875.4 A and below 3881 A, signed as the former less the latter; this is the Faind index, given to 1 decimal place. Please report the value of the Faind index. 1.2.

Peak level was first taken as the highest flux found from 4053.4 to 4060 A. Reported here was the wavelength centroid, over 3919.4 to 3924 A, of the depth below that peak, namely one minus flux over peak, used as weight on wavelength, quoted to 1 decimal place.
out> 3921.8 A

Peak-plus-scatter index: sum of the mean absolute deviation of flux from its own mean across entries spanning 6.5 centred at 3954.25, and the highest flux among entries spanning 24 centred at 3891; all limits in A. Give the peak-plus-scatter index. 1.89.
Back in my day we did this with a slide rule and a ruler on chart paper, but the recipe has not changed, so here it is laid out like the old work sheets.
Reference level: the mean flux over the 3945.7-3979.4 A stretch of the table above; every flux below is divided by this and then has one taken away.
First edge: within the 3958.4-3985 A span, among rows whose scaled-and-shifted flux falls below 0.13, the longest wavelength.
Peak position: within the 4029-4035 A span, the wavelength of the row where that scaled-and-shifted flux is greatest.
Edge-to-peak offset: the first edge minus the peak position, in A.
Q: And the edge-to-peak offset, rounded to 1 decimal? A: -57.2 A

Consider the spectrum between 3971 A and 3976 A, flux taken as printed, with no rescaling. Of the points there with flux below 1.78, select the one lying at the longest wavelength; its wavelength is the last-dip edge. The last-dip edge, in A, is 3975.30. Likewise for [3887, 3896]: 3895.56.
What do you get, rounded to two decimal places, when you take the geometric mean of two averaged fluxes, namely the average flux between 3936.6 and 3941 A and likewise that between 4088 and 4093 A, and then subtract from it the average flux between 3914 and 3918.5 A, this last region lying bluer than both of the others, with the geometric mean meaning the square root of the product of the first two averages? -0.32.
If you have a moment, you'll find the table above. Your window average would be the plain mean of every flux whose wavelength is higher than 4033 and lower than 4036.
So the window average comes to 2.2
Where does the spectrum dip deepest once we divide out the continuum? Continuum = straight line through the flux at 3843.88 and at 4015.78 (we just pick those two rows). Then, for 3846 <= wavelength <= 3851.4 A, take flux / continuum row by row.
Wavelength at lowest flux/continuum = 3846.54 A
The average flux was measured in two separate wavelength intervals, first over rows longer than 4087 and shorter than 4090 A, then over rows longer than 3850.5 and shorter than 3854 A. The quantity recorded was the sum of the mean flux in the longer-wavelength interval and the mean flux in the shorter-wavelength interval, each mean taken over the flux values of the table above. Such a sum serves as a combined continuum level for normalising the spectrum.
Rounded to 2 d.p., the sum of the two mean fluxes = 3.60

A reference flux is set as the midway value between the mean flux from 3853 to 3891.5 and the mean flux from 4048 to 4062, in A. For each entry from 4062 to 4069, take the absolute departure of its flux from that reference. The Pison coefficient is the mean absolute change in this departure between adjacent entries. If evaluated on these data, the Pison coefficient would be 0.041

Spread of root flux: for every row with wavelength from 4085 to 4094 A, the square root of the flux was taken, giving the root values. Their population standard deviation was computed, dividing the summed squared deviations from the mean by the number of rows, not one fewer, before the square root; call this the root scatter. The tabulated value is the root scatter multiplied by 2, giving 0.030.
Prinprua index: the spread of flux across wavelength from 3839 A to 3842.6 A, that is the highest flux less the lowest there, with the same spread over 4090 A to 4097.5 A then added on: 0.69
